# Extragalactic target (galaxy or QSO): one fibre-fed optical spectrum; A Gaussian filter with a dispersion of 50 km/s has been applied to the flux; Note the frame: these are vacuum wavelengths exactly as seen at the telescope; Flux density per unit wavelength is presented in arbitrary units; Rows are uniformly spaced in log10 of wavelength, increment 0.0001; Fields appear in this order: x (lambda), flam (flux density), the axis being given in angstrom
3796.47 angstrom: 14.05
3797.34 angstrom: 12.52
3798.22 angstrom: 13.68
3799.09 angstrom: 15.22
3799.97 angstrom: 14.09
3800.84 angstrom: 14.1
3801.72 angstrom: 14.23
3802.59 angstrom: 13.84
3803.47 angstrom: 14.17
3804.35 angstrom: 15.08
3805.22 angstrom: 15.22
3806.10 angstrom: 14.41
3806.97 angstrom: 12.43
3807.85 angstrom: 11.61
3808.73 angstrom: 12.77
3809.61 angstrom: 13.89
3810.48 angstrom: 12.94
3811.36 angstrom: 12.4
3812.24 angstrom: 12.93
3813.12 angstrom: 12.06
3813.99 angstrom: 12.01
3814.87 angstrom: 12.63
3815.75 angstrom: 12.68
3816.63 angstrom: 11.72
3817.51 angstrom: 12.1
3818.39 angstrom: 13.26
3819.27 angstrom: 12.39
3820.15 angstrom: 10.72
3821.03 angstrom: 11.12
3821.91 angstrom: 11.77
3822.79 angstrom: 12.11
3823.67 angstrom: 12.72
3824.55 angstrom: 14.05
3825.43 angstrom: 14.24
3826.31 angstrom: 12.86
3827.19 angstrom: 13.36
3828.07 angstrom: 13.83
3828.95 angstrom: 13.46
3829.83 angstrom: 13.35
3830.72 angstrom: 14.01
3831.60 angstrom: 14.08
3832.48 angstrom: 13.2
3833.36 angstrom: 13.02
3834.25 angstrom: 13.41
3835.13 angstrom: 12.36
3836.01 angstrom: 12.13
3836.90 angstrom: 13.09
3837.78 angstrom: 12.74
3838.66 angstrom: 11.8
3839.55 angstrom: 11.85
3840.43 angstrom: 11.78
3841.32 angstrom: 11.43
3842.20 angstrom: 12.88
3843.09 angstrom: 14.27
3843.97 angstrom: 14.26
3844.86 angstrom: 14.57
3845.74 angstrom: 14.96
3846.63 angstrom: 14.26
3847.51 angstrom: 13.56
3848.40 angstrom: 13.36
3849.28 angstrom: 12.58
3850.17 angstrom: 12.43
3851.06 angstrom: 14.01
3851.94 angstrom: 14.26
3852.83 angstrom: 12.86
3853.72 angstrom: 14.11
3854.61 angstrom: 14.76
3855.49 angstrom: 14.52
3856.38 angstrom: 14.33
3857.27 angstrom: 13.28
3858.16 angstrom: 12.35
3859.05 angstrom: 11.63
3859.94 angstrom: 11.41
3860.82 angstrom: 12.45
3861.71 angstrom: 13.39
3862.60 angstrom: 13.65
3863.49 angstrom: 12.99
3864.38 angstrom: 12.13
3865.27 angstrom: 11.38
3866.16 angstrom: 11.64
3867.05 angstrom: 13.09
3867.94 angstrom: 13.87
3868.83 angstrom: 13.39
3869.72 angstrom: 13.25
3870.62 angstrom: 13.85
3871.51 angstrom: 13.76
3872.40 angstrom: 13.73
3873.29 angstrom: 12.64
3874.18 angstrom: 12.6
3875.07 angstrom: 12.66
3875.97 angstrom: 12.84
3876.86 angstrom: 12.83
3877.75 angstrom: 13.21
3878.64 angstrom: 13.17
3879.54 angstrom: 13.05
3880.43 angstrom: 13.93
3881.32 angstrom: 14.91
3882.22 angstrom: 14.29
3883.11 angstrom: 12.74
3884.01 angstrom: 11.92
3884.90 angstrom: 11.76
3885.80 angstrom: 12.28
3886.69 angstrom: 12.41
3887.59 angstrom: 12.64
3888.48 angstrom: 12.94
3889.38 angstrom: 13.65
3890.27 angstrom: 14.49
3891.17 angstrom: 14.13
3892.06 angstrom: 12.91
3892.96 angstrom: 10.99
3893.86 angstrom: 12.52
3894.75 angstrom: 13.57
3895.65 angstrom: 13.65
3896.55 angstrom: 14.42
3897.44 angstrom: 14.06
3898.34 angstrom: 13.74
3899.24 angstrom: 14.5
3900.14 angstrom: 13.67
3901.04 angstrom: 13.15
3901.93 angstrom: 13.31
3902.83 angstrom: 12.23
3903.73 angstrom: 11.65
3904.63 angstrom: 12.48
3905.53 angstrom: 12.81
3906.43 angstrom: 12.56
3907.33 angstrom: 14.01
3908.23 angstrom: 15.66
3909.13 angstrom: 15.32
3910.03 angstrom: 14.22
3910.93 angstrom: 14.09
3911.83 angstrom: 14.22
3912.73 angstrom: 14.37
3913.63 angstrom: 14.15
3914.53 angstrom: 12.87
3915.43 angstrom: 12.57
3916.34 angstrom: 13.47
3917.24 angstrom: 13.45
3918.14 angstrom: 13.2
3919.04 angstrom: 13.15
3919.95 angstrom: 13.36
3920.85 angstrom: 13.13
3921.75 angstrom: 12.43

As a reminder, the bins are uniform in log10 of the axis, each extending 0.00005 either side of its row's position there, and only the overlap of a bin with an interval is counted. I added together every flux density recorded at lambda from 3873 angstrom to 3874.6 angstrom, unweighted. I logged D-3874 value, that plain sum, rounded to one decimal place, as 25.2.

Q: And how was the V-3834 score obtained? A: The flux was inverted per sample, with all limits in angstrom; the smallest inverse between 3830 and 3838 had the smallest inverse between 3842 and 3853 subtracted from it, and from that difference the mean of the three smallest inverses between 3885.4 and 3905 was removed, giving -0.065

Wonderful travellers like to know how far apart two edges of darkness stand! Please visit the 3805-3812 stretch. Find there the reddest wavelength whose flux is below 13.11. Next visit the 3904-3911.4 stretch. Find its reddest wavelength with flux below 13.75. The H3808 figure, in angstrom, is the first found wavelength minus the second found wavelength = -95.1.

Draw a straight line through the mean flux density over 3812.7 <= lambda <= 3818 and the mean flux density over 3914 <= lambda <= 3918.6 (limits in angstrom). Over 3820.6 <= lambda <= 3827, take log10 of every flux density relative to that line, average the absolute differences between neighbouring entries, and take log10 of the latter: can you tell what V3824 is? -1.60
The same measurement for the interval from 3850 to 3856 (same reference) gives -1.55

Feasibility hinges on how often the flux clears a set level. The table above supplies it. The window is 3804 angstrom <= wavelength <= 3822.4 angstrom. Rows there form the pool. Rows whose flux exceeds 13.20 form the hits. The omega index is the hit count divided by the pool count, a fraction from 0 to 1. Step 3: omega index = 0.24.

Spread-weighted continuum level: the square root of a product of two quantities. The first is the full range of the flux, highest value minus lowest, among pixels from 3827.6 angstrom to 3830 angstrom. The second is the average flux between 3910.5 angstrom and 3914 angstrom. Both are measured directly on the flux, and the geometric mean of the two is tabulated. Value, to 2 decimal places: 2.61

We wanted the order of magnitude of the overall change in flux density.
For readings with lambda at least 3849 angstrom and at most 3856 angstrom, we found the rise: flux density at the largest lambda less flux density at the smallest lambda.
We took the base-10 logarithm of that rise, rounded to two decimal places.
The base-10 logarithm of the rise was 0.29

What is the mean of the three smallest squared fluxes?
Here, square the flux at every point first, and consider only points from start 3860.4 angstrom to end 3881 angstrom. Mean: 137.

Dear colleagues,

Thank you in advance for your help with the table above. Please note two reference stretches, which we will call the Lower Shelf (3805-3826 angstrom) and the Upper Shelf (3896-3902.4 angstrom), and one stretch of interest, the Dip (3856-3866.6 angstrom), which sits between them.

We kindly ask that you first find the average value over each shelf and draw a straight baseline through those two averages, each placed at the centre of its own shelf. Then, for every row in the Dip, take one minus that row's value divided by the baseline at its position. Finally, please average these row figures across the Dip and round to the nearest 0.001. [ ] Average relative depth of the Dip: 0.057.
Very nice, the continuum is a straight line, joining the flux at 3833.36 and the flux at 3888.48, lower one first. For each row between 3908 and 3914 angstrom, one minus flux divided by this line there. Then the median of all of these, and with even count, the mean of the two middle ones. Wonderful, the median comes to -0.102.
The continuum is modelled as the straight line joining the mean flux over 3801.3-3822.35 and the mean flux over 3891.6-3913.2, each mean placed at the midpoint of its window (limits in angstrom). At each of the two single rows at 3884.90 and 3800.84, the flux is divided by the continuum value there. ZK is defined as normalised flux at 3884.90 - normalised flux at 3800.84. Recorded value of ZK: -0.23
